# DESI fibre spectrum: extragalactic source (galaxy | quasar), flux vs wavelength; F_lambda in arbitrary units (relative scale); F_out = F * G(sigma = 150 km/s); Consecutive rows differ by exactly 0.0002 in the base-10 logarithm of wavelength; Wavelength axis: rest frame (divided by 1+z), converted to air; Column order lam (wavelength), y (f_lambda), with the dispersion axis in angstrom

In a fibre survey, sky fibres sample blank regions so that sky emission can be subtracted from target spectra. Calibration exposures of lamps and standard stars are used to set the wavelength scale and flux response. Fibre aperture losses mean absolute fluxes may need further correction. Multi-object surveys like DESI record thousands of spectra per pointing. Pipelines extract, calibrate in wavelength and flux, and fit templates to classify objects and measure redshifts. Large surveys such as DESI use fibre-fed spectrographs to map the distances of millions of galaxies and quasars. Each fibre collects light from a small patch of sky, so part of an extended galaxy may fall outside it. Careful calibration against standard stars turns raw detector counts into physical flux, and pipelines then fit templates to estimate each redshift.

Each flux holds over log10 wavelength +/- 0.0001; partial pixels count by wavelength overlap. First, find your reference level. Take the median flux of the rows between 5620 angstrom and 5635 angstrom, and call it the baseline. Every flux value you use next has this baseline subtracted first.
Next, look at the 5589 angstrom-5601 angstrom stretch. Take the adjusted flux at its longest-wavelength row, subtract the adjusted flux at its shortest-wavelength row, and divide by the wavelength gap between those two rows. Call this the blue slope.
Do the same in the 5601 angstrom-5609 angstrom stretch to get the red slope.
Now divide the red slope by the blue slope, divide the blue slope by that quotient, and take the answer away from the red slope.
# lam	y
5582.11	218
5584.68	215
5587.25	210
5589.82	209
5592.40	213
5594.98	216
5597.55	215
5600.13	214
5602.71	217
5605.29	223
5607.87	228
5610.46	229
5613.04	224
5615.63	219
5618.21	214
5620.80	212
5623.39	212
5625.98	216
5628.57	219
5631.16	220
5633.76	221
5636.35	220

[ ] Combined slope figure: 2.0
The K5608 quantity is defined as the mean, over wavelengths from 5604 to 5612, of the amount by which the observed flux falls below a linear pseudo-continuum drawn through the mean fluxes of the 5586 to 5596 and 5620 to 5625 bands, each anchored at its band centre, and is -15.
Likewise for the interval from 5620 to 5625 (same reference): 0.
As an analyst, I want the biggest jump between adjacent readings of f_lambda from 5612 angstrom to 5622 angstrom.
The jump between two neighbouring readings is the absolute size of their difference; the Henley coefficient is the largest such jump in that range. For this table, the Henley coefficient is 5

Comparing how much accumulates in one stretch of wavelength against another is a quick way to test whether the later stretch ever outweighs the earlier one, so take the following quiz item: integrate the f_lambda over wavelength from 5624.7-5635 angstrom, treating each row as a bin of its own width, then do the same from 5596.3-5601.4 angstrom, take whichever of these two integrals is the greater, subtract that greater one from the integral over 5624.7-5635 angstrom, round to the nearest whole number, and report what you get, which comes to 0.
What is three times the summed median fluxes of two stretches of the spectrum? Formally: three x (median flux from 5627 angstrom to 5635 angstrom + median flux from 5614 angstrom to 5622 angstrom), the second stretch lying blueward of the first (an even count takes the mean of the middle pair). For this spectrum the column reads 1302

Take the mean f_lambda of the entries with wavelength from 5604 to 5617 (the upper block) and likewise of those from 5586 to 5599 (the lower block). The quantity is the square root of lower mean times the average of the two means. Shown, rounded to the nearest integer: 216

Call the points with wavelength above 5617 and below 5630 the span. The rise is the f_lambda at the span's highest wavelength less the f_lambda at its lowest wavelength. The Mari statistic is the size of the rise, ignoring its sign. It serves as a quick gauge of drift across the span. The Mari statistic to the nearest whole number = 5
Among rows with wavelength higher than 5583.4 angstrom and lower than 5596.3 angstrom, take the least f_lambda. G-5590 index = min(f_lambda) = 209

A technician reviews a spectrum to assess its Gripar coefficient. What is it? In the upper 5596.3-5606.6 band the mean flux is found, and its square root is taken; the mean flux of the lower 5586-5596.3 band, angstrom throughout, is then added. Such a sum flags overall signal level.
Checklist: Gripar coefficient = 227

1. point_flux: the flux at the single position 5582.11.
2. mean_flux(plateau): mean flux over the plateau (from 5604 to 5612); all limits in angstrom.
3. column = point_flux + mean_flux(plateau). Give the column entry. 445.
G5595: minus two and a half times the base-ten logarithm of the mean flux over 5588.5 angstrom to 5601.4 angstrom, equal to -5.823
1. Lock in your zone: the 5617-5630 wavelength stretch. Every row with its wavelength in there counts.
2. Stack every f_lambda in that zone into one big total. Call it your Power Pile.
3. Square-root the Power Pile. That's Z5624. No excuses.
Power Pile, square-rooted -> 32.8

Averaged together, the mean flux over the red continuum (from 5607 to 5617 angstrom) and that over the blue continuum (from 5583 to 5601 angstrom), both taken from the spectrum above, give 219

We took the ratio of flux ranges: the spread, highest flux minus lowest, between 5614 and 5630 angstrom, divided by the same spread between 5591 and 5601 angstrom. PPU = 2.3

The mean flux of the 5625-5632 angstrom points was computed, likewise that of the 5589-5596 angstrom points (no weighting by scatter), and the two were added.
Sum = 431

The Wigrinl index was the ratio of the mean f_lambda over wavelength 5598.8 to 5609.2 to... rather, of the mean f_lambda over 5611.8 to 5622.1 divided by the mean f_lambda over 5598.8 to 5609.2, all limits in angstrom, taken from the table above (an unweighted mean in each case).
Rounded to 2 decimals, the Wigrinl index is 0.99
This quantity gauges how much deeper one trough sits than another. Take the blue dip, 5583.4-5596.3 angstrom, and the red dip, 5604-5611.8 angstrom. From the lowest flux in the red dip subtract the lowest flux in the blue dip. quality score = 14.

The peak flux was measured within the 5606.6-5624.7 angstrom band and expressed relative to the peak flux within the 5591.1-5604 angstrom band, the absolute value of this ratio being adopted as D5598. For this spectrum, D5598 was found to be 1.06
